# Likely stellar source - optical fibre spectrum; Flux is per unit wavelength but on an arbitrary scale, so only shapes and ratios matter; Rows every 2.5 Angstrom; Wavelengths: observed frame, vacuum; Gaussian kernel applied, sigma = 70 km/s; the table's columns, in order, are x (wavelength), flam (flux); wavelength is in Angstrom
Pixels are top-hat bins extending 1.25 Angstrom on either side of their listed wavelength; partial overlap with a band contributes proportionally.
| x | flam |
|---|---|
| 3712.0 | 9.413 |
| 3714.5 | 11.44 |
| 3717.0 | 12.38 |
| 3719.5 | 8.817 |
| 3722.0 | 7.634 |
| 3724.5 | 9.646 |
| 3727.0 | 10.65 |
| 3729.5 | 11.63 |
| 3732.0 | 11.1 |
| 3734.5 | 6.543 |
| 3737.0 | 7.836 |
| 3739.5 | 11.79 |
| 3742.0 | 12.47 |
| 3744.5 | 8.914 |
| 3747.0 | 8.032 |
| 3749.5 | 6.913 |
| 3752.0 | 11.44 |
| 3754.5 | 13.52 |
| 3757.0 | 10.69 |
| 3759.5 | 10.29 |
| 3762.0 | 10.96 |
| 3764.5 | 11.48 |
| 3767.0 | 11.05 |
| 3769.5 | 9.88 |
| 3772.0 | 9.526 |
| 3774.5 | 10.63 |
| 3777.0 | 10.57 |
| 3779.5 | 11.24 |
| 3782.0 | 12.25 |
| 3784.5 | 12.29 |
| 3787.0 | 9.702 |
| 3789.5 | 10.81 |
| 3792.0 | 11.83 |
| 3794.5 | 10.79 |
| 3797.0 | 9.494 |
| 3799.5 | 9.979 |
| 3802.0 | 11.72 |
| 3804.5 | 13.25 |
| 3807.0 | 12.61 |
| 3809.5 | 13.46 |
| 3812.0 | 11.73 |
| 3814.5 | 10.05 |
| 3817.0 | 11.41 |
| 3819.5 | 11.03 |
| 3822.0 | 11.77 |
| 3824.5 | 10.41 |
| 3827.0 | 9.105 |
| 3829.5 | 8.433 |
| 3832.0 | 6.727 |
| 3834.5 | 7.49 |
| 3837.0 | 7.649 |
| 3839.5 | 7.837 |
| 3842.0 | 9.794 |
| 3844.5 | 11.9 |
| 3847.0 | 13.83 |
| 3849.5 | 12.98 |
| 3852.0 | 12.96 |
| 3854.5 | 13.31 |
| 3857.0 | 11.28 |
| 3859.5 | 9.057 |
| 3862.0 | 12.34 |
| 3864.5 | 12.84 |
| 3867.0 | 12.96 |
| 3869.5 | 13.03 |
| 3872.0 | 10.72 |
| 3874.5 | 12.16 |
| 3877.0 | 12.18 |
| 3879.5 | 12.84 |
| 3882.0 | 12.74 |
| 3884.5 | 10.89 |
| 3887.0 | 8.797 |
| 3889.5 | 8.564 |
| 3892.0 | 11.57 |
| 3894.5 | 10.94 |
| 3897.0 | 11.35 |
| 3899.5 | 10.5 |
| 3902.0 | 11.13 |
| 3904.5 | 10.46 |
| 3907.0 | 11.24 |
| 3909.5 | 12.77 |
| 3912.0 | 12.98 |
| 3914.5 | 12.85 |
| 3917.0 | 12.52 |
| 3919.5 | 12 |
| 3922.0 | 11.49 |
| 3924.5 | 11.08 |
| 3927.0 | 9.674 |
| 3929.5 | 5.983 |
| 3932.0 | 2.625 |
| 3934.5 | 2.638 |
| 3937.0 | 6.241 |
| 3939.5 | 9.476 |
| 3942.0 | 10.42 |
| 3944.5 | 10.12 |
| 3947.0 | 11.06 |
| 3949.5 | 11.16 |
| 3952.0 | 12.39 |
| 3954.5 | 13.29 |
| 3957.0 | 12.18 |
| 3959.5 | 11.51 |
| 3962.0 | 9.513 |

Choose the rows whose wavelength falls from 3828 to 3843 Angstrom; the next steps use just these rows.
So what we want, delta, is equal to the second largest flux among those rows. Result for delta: 8.433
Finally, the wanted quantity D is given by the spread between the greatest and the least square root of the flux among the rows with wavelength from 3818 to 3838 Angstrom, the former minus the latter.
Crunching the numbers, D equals 0.84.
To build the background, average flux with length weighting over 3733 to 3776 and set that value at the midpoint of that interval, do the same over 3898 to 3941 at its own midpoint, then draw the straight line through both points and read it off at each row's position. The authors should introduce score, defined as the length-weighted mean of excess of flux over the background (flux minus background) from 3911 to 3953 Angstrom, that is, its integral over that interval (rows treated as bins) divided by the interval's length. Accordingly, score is -0.1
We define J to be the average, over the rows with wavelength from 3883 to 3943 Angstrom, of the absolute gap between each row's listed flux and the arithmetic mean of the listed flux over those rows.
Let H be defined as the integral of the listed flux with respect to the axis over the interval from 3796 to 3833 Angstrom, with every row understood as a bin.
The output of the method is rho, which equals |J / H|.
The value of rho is 0.005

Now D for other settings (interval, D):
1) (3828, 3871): 1.13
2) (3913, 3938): 1.96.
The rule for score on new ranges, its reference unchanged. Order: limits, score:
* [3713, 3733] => 0.2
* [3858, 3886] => 2.1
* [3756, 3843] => 0.5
